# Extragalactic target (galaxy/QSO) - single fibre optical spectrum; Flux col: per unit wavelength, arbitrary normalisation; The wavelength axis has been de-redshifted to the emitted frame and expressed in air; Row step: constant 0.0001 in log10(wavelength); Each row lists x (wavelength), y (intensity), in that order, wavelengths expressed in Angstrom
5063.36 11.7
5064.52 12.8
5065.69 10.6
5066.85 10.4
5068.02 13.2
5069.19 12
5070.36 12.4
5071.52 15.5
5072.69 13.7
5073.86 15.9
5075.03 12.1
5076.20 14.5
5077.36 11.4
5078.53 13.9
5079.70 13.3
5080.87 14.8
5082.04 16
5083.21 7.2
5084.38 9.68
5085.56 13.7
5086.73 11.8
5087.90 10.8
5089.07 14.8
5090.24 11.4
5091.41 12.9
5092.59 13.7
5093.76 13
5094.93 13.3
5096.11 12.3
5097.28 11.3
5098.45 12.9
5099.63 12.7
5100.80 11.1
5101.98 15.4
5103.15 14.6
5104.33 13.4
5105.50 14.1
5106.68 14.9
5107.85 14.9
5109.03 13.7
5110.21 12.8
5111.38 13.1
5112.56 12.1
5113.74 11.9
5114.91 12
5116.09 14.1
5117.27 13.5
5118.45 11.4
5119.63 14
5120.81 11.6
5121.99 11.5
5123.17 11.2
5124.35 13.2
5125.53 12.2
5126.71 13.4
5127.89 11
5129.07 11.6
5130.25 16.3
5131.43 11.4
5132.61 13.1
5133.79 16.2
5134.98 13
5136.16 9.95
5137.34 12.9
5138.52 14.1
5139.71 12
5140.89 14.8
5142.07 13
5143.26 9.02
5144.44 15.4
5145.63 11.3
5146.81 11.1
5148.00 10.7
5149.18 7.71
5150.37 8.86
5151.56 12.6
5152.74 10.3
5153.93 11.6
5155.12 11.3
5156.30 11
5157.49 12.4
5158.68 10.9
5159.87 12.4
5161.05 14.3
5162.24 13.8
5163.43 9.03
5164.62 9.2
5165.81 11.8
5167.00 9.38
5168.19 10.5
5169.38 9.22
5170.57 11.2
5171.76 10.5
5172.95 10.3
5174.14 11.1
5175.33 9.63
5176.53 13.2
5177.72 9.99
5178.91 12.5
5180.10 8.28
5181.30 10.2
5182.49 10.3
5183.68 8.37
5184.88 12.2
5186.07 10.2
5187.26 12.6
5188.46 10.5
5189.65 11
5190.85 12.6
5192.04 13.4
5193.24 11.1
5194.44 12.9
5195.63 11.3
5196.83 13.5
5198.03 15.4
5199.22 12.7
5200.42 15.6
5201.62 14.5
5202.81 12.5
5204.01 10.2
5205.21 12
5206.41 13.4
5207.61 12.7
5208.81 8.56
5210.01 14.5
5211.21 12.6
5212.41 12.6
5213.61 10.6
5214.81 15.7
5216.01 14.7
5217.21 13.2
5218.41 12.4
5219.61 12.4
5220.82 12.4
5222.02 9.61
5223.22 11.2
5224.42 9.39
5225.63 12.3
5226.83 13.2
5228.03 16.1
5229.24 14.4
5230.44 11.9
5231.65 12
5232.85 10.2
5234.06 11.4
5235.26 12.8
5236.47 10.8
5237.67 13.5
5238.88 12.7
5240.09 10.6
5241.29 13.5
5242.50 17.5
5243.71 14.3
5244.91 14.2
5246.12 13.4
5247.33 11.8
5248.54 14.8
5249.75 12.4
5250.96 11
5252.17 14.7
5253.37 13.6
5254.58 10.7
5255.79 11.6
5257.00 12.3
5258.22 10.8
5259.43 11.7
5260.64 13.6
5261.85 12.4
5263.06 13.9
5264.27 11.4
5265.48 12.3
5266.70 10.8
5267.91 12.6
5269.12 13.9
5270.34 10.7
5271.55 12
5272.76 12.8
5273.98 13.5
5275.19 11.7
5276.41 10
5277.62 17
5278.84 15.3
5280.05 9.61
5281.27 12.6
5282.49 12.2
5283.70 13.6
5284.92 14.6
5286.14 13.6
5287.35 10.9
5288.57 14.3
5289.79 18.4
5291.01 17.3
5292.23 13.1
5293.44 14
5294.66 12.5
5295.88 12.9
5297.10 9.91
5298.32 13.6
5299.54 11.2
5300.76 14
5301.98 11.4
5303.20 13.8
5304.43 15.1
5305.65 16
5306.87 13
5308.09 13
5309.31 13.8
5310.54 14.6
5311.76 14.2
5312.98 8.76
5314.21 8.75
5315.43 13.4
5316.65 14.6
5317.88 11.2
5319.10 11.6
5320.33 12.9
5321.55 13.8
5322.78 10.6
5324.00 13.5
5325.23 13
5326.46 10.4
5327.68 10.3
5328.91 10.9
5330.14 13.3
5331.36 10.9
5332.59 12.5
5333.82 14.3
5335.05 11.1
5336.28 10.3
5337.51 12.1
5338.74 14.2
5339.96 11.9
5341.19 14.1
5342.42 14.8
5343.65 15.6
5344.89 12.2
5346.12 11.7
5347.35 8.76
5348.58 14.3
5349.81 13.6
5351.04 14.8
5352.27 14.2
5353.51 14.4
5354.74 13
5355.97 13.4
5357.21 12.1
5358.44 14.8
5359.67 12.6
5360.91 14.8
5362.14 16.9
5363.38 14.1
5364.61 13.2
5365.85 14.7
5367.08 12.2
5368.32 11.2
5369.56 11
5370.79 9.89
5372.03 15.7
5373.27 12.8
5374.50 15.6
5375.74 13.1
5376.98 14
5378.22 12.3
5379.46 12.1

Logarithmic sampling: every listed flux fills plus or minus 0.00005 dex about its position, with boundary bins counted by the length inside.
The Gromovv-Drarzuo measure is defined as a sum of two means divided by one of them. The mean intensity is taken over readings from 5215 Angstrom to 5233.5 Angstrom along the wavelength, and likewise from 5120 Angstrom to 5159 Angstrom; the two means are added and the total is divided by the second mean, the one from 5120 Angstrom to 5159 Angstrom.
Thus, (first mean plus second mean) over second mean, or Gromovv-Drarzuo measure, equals 2.03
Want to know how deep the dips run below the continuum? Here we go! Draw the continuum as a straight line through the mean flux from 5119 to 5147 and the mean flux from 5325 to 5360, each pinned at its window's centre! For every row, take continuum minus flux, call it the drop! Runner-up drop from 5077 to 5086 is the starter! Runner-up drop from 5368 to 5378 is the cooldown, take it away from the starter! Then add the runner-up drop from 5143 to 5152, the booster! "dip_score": 5.0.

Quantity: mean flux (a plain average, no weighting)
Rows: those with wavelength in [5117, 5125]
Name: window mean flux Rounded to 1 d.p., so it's 12.3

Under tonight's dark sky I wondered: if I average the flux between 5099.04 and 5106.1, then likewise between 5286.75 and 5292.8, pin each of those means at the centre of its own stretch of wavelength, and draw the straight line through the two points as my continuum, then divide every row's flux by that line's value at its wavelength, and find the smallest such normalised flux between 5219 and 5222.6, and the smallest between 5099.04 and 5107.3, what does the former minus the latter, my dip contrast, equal -0.15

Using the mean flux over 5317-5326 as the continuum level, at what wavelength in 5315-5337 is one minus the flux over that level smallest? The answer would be 5316.65 Angstrom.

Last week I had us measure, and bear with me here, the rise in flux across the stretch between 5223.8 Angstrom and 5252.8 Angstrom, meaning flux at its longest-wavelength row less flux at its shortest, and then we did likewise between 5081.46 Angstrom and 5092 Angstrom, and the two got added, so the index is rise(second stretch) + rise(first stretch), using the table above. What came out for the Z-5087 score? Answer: 2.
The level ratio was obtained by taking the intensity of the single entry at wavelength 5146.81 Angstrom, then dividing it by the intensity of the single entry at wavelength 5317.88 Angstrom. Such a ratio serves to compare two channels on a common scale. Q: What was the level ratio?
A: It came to 0.99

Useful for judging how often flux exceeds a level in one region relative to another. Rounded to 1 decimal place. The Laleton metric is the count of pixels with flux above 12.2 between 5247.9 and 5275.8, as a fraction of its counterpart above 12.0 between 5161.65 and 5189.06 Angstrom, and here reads 2.6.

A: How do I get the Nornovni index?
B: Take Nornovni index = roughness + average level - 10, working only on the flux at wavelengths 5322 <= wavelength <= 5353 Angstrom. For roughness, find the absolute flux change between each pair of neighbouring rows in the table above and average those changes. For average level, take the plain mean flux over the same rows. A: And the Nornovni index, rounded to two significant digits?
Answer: 4.4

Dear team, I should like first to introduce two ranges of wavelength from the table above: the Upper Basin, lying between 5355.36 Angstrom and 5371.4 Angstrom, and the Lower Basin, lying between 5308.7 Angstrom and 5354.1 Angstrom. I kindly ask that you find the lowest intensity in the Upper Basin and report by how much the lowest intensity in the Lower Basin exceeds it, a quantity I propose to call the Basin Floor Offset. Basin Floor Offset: -1.1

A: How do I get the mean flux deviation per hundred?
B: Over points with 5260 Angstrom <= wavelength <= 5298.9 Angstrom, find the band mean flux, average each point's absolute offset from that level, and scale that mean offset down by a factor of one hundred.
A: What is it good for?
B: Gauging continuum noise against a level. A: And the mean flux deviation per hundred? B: 0.015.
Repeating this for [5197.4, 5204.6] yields 0.017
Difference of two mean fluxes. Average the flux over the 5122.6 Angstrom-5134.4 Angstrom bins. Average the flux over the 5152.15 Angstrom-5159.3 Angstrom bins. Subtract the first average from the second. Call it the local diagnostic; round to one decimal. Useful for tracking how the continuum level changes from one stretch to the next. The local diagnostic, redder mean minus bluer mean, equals -1.7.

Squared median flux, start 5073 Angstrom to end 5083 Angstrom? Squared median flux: 202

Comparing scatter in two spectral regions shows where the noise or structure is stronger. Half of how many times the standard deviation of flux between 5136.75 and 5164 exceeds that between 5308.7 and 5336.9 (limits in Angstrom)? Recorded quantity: 0.55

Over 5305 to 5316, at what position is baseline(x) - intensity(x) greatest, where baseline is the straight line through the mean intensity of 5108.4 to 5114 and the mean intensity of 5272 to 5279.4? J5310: 5314.21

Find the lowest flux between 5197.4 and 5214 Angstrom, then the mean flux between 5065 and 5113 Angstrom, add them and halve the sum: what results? 10.8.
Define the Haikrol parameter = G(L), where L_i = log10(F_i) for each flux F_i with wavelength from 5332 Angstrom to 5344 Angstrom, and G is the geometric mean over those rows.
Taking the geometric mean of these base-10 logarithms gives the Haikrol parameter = 1.112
